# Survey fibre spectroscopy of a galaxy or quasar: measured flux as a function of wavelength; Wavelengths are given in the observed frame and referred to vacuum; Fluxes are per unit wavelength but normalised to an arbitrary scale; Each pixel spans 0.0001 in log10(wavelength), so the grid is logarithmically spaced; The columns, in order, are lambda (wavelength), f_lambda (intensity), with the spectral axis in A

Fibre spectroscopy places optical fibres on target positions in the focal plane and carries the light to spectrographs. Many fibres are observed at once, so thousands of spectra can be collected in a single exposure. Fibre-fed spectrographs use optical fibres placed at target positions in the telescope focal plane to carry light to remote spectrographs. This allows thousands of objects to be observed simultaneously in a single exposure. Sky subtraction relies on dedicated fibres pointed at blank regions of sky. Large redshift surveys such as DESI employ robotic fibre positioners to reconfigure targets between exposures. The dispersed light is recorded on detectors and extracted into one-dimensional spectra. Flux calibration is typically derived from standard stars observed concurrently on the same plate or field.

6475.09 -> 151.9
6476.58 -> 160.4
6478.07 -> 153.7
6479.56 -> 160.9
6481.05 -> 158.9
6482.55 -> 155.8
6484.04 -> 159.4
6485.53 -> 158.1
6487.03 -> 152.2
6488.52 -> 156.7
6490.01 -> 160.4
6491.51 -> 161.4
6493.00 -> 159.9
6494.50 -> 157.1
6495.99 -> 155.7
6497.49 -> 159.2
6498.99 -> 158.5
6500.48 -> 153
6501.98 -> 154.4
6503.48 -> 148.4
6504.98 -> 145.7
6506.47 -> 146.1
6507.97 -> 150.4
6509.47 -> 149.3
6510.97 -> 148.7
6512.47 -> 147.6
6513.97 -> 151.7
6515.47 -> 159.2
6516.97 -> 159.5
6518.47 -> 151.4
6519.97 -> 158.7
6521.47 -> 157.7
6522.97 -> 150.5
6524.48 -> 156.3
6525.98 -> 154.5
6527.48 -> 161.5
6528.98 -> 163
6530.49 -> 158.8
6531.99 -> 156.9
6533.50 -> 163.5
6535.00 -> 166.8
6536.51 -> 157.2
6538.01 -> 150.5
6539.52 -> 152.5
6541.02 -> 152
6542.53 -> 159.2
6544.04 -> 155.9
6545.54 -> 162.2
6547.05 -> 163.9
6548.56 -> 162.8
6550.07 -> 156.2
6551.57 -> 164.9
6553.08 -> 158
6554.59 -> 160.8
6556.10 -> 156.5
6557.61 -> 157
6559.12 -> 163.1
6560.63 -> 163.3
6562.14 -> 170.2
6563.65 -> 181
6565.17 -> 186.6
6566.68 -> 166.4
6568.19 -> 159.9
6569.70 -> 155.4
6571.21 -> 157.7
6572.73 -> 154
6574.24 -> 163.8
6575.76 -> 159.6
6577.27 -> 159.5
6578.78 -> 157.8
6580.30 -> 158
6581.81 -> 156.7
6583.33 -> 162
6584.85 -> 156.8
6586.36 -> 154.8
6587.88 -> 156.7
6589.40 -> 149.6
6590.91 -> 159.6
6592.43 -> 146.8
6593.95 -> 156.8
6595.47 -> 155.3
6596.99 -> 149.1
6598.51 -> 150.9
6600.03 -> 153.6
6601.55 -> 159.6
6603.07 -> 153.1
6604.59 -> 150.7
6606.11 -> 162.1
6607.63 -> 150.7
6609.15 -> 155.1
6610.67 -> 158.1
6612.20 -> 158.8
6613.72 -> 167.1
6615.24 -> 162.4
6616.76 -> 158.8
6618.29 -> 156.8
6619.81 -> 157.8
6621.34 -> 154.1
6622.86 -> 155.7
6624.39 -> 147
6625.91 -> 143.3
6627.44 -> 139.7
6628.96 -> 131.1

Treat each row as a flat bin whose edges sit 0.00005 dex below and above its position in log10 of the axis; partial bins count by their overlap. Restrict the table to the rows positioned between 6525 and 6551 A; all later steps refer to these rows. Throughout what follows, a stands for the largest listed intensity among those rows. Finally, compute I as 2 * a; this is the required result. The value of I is 334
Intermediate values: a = 166.8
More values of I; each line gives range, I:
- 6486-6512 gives 323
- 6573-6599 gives 328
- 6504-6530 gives 326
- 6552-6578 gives 373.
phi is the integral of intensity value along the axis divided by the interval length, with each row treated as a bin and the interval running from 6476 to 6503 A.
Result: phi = 157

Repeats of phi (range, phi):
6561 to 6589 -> 162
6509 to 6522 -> 154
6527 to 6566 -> 162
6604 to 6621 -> 158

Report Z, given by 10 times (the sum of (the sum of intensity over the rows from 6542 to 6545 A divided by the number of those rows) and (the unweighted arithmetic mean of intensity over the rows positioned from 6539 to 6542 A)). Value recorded 3098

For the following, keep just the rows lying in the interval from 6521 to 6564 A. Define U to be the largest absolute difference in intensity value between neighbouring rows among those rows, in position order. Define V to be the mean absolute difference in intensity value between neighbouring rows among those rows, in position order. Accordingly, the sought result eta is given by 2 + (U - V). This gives 8.1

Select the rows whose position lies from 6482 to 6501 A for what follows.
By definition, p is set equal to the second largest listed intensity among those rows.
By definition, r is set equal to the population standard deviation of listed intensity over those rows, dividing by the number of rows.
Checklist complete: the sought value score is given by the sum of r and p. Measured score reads 163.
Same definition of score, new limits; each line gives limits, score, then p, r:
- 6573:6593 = 166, 162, 4.4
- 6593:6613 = 163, 159.6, 3.9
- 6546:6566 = 190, 181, 9.0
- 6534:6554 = 170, 164.9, 5.0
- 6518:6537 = 168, 163.5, 4.5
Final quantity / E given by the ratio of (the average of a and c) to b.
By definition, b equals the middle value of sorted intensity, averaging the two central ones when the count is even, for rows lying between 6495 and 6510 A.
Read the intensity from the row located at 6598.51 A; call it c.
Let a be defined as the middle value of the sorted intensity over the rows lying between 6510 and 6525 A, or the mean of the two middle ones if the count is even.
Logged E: 1.00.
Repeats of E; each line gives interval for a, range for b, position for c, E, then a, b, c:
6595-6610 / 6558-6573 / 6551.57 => 0.98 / 153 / 163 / 164.9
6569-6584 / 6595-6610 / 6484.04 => 1.03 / 158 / 153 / 159.4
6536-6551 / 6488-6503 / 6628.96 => 0.91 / 157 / 158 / 131.1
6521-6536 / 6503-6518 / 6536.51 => 1.06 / 158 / 149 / 157.2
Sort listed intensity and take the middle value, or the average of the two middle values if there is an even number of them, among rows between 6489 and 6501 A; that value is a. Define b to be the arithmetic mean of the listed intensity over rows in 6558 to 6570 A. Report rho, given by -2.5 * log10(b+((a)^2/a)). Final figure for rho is -6.29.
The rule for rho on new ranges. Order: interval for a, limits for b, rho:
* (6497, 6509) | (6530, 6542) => -6.22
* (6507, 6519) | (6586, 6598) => -6.21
